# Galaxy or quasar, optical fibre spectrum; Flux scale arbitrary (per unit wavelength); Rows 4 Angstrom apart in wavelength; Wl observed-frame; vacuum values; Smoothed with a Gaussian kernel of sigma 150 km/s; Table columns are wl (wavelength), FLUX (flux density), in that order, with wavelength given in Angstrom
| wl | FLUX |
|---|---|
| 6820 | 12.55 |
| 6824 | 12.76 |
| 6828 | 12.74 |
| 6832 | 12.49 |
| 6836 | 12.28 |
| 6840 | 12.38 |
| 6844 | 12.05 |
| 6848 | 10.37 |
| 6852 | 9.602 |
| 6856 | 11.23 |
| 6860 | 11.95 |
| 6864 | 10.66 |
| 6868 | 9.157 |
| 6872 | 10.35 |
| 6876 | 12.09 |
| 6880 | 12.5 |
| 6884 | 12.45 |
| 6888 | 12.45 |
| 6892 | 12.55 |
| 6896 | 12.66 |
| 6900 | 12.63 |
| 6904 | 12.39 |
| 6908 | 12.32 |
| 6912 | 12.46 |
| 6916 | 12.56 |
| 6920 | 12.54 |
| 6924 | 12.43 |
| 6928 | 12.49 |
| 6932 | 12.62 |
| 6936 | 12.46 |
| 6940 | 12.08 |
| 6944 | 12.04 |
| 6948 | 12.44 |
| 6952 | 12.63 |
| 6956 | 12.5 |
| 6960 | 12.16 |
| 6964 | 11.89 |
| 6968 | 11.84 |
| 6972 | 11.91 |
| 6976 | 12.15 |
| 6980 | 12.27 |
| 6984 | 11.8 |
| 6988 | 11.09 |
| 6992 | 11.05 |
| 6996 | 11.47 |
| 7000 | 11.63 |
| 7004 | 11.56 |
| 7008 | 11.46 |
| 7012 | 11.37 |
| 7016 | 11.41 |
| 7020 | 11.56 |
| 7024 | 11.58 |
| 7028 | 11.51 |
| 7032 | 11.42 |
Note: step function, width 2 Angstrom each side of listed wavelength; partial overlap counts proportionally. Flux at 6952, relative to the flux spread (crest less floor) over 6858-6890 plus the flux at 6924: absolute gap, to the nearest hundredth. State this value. 3.14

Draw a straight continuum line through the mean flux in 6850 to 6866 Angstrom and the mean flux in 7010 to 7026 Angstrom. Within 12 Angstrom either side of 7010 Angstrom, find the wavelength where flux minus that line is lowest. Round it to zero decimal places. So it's 7012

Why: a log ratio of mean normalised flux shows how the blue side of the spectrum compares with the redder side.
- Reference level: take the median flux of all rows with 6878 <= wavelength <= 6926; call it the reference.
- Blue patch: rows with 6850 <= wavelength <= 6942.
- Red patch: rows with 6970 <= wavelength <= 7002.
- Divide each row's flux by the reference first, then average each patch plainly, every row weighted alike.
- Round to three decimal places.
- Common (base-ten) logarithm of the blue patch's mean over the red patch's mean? 0.010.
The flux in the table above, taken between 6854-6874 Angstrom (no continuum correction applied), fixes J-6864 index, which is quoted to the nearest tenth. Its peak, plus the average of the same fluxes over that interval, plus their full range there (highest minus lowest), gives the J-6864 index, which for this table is 25.4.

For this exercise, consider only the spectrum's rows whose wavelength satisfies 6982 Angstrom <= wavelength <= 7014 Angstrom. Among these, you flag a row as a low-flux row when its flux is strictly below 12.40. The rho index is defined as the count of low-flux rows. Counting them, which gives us 8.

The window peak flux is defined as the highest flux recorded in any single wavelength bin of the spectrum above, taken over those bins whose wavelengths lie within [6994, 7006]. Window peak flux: 11.63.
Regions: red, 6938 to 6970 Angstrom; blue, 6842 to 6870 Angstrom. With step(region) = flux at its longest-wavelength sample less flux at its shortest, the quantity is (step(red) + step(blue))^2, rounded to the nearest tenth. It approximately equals 9.8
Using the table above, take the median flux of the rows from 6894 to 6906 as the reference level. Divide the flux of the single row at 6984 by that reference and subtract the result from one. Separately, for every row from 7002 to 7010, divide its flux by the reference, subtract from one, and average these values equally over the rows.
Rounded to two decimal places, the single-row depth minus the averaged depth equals -0.02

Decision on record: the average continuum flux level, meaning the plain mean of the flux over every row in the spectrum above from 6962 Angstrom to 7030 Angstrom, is 11.6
